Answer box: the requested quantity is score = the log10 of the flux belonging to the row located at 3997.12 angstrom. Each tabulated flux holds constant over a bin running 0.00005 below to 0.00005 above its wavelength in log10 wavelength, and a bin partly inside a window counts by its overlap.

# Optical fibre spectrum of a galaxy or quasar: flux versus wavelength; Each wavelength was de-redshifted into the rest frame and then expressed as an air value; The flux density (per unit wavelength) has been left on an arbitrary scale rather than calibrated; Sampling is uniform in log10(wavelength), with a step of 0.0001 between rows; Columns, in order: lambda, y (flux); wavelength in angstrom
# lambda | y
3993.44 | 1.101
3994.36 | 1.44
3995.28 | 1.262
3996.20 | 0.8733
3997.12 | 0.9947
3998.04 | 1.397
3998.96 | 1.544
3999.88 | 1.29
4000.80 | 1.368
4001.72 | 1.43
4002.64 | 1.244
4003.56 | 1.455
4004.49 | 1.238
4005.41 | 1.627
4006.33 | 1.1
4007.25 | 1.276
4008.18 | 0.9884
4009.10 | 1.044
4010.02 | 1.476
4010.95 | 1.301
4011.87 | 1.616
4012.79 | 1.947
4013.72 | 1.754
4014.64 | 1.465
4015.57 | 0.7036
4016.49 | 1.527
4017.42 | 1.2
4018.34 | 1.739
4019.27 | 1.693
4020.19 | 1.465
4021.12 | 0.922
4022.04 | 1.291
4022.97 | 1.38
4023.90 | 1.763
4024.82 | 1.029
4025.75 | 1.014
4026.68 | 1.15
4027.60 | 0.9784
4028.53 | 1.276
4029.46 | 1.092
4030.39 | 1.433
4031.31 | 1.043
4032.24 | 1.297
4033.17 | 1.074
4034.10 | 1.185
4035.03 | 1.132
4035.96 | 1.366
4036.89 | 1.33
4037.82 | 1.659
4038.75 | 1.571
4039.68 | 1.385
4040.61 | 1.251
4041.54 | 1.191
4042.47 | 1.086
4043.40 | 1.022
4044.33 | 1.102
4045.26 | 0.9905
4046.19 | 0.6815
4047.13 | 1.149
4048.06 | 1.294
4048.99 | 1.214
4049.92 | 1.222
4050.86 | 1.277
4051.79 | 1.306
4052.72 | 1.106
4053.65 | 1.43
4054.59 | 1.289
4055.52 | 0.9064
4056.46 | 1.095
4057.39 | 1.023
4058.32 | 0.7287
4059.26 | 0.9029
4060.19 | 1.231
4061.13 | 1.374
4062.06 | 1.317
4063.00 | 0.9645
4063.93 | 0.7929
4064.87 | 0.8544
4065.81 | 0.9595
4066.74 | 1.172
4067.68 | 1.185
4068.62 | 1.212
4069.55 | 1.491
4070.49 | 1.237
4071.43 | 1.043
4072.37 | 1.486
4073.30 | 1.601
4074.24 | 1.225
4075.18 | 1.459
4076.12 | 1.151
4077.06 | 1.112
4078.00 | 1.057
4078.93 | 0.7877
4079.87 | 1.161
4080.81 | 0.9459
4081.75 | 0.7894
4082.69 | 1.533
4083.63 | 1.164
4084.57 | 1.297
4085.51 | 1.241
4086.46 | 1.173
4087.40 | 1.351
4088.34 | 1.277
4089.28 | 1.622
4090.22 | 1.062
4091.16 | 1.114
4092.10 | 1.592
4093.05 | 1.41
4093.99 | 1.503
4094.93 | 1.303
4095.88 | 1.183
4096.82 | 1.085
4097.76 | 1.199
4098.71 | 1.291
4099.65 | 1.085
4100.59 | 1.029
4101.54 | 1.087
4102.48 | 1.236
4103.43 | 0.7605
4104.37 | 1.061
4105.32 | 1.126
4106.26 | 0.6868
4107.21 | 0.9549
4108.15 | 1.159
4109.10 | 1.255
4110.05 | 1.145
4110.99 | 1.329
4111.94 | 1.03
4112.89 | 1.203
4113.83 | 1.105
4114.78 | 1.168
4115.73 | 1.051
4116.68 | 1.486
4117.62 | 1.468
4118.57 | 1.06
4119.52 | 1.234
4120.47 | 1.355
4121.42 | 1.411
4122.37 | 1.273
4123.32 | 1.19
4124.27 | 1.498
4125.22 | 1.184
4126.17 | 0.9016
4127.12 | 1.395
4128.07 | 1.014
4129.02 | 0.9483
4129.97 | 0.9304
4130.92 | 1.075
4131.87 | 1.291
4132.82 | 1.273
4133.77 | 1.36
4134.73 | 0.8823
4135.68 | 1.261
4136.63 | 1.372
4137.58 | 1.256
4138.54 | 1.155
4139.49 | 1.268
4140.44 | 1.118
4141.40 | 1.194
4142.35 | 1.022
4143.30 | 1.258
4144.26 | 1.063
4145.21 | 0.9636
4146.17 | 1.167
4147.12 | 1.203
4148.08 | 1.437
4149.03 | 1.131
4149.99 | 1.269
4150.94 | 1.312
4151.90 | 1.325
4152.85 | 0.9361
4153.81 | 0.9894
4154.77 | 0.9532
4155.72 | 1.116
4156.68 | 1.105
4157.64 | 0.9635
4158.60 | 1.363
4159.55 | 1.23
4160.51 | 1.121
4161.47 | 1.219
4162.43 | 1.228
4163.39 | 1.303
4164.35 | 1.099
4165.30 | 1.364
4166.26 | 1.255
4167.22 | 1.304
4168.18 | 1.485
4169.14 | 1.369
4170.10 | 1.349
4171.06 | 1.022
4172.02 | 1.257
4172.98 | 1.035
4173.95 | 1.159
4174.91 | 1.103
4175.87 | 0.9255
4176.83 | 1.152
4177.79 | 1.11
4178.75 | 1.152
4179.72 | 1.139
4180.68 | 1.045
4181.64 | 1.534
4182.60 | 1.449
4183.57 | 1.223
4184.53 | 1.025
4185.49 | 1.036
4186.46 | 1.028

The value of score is 0.00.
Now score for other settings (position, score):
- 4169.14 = 0.14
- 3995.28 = 0.10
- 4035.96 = 0.14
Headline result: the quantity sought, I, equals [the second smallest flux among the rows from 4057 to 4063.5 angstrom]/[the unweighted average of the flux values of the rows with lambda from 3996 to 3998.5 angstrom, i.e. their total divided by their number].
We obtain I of 0.83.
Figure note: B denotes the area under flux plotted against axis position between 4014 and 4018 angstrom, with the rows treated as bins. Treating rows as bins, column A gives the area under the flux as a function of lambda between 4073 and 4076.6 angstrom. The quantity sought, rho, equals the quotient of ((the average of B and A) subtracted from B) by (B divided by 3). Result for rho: 0.1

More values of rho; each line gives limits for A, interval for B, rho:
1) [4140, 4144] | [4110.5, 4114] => -0.2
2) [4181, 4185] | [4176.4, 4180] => -0.4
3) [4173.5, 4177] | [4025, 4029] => 0.2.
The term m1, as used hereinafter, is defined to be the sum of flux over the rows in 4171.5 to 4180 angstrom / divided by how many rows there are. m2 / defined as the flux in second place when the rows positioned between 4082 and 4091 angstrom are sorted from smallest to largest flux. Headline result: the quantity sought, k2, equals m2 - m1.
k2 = 0.05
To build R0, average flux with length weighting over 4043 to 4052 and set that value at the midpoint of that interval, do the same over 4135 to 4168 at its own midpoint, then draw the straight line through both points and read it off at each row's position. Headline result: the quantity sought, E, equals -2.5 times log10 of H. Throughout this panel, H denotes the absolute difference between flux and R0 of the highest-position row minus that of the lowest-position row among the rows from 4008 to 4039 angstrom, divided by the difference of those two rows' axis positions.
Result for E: 4.9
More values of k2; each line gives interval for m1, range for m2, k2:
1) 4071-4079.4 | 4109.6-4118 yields -0.16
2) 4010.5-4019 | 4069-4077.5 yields -0.36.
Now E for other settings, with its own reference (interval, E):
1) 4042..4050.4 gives 5.1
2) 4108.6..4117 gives 3.8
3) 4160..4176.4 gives 4.7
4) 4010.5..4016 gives 3.4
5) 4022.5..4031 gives 5.5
